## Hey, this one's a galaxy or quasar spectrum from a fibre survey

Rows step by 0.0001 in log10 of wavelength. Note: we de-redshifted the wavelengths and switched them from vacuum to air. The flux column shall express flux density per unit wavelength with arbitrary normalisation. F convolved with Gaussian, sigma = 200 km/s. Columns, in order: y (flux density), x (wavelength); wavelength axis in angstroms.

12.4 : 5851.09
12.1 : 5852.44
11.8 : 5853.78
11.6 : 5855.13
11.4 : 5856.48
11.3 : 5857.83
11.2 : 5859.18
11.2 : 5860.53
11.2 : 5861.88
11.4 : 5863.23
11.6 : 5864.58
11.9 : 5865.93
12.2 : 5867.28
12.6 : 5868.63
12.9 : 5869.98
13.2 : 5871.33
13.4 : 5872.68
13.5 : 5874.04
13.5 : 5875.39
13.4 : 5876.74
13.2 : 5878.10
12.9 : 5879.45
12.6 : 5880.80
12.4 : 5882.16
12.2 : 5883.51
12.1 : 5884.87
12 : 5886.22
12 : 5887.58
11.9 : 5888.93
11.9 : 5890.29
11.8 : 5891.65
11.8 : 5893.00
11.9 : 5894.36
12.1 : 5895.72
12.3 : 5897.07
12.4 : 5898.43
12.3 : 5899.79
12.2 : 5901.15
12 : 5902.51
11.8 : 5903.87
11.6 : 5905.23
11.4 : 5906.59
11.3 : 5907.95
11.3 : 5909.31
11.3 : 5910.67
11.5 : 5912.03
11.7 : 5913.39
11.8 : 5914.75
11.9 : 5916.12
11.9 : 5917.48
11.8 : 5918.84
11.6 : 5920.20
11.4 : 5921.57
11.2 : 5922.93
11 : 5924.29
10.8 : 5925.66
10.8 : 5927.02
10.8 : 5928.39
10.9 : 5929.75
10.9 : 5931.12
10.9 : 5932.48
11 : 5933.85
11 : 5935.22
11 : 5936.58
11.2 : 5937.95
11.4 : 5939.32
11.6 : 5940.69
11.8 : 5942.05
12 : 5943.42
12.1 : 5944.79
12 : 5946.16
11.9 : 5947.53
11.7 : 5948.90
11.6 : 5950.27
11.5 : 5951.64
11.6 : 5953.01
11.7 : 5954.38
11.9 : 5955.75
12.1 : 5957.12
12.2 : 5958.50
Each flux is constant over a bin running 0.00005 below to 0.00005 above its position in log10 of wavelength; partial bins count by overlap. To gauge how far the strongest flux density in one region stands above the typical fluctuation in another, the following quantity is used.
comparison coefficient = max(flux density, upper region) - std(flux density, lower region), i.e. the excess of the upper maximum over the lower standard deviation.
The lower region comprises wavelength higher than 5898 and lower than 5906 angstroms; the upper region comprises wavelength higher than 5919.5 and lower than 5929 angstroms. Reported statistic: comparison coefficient 11.3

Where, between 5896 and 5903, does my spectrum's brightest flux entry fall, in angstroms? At 5898.43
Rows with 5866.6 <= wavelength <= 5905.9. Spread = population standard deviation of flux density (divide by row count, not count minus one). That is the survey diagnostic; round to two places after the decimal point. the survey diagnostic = 0.57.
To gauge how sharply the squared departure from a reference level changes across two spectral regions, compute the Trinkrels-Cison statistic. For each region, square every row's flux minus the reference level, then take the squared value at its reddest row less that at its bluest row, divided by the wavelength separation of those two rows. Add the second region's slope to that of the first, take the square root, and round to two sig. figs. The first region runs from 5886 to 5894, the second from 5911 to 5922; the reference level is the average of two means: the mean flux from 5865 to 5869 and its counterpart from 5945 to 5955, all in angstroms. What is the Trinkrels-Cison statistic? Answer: 0.12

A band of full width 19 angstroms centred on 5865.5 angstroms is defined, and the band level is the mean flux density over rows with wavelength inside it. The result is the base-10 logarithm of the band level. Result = 1.08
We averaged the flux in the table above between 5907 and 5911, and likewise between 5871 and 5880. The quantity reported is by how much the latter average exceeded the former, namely 2.0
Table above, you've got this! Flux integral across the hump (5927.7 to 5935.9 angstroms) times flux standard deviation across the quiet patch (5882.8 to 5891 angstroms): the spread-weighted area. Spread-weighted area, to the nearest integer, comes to 10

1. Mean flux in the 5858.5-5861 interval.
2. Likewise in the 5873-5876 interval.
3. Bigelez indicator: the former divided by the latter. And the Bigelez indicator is 0.83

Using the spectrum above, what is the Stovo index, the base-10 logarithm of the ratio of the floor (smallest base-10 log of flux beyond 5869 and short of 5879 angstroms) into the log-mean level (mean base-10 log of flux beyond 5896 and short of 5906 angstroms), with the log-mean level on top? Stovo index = -0.011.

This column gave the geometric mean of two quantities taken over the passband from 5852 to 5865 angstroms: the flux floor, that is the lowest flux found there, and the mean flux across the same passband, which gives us 11.3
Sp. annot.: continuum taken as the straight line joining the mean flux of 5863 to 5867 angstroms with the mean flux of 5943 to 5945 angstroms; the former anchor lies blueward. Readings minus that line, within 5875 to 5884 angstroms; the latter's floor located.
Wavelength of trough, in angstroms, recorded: 5883.51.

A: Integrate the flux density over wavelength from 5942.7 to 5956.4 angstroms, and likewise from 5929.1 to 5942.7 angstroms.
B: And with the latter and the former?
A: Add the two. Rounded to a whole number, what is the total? 314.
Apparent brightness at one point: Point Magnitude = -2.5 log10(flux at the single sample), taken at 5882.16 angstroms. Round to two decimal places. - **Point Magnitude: -2.73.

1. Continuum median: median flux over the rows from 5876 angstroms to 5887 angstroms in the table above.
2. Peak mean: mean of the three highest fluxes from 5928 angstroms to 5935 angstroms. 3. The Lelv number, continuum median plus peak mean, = 23.4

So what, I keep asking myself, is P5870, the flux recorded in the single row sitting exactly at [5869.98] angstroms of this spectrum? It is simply 12.9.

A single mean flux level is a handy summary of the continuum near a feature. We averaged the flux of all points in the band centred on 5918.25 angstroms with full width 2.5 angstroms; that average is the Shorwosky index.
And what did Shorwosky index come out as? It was 11.9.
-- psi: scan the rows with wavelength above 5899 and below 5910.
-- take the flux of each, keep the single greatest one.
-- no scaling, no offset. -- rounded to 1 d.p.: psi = 12.3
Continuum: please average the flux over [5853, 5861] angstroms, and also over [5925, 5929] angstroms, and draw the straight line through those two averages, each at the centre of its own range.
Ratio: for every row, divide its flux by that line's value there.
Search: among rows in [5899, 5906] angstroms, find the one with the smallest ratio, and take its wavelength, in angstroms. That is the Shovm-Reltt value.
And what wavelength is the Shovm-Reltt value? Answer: 5905.23 angstroms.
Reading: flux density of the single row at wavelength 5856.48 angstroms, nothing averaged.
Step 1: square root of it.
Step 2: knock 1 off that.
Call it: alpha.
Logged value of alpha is 2.38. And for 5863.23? 2.38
